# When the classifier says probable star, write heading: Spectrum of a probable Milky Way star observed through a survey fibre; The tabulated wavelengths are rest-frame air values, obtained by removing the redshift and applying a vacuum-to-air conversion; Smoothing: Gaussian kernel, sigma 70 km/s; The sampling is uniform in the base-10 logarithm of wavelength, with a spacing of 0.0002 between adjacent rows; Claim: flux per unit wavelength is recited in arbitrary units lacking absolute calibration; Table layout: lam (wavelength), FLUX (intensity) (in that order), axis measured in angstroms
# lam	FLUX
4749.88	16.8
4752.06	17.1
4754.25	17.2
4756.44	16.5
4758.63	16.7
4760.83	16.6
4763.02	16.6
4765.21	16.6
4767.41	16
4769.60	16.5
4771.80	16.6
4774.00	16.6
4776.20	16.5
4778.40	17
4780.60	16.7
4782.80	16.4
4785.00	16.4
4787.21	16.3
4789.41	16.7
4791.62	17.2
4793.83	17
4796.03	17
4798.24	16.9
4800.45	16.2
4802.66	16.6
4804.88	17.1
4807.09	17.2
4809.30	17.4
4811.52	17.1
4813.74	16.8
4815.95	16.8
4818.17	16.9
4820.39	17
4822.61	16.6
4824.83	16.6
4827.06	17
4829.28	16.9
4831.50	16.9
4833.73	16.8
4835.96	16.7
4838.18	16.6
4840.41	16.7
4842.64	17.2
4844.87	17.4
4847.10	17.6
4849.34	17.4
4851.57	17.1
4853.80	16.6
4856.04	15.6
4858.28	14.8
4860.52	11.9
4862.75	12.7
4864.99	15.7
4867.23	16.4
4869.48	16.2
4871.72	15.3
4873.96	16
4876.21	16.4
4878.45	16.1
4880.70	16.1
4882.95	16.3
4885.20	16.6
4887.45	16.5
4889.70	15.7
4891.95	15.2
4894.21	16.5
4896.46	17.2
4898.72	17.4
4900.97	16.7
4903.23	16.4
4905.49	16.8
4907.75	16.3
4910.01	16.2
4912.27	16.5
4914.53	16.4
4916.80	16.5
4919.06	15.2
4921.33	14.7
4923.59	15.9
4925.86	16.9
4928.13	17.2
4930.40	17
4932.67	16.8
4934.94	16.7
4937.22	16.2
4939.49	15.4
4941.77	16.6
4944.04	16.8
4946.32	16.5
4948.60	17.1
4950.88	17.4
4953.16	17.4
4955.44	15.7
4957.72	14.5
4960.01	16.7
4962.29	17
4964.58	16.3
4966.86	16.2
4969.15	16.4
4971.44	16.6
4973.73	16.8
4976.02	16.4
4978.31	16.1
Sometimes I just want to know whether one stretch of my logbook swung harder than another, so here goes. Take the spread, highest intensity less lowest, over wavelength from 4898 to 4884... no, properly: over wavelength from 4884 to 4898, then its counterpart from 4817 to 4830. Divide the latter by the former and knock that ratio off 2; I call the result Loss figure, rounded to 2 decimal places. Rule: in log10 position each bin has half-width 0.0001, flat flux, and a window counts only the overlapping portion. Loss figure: 1.80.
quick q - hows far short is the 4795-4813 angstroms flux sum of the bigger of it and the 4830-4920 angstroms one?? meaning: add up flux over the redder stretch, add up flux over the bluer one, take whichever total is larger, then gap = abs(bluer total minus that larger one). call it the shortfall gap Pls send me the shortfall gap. 513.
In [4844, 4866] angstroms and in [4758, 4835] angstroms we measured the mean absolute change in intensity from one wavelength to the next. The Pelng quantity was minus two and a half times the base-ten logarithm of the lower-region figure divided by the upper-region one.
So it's 1.7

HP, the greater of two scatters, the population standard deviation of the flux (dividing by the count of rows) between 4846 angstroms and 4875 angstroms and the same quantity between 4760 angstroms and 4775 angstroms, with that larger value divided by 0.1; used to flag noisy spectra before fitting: 16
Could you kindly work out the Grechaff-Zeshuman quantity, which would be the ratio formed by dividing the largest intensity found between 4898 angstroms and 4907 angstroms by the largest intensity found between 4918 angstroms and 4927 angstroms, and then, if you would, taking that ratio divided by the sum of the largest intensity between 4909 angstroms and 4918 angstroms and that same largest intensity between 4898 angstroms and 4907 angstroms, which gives 0.0304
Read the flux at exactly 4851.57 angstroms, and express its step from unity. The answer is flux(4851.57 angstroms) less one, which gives 16.1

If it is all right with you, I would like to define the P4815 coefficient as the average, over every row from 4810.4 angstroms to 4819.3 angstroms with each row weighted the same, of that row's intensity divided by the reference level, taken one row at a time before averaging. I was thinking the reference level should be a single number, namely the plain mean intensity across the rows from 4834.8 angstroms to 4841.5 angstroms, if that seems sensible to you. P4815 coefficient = 1.01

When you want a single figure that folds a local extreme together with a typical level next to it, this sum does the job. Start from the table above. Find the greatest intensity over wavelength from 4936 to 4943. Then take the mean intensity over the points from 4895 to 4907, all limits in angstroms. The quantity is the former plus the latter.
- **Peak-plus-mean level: 33.5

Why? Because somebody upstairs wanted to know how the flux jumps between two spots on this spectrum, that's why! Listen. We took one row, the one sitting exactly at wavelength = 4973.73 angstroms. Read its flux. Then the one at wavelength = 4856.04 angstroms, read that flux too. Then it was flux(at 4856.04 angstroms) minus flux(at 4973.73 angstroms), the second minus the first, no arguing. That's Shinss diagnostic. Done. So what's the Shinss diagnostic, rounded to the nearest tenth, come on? -1.2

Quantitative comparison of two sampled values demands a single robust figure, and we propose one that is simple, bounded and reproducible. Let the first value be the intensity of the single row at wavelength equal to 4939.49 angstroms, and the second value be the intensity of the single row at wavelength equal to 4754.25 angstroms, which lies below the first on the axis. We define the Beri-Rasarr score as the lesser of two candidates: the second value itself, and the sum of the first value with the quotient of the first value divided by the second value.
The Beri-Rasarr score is 16.3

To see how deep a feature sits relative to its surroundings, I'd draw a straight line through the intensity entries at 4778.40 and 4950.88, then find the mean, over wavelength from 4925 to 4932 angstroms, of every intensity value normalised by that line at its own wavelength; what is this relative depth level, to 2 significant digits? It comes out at 0.98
